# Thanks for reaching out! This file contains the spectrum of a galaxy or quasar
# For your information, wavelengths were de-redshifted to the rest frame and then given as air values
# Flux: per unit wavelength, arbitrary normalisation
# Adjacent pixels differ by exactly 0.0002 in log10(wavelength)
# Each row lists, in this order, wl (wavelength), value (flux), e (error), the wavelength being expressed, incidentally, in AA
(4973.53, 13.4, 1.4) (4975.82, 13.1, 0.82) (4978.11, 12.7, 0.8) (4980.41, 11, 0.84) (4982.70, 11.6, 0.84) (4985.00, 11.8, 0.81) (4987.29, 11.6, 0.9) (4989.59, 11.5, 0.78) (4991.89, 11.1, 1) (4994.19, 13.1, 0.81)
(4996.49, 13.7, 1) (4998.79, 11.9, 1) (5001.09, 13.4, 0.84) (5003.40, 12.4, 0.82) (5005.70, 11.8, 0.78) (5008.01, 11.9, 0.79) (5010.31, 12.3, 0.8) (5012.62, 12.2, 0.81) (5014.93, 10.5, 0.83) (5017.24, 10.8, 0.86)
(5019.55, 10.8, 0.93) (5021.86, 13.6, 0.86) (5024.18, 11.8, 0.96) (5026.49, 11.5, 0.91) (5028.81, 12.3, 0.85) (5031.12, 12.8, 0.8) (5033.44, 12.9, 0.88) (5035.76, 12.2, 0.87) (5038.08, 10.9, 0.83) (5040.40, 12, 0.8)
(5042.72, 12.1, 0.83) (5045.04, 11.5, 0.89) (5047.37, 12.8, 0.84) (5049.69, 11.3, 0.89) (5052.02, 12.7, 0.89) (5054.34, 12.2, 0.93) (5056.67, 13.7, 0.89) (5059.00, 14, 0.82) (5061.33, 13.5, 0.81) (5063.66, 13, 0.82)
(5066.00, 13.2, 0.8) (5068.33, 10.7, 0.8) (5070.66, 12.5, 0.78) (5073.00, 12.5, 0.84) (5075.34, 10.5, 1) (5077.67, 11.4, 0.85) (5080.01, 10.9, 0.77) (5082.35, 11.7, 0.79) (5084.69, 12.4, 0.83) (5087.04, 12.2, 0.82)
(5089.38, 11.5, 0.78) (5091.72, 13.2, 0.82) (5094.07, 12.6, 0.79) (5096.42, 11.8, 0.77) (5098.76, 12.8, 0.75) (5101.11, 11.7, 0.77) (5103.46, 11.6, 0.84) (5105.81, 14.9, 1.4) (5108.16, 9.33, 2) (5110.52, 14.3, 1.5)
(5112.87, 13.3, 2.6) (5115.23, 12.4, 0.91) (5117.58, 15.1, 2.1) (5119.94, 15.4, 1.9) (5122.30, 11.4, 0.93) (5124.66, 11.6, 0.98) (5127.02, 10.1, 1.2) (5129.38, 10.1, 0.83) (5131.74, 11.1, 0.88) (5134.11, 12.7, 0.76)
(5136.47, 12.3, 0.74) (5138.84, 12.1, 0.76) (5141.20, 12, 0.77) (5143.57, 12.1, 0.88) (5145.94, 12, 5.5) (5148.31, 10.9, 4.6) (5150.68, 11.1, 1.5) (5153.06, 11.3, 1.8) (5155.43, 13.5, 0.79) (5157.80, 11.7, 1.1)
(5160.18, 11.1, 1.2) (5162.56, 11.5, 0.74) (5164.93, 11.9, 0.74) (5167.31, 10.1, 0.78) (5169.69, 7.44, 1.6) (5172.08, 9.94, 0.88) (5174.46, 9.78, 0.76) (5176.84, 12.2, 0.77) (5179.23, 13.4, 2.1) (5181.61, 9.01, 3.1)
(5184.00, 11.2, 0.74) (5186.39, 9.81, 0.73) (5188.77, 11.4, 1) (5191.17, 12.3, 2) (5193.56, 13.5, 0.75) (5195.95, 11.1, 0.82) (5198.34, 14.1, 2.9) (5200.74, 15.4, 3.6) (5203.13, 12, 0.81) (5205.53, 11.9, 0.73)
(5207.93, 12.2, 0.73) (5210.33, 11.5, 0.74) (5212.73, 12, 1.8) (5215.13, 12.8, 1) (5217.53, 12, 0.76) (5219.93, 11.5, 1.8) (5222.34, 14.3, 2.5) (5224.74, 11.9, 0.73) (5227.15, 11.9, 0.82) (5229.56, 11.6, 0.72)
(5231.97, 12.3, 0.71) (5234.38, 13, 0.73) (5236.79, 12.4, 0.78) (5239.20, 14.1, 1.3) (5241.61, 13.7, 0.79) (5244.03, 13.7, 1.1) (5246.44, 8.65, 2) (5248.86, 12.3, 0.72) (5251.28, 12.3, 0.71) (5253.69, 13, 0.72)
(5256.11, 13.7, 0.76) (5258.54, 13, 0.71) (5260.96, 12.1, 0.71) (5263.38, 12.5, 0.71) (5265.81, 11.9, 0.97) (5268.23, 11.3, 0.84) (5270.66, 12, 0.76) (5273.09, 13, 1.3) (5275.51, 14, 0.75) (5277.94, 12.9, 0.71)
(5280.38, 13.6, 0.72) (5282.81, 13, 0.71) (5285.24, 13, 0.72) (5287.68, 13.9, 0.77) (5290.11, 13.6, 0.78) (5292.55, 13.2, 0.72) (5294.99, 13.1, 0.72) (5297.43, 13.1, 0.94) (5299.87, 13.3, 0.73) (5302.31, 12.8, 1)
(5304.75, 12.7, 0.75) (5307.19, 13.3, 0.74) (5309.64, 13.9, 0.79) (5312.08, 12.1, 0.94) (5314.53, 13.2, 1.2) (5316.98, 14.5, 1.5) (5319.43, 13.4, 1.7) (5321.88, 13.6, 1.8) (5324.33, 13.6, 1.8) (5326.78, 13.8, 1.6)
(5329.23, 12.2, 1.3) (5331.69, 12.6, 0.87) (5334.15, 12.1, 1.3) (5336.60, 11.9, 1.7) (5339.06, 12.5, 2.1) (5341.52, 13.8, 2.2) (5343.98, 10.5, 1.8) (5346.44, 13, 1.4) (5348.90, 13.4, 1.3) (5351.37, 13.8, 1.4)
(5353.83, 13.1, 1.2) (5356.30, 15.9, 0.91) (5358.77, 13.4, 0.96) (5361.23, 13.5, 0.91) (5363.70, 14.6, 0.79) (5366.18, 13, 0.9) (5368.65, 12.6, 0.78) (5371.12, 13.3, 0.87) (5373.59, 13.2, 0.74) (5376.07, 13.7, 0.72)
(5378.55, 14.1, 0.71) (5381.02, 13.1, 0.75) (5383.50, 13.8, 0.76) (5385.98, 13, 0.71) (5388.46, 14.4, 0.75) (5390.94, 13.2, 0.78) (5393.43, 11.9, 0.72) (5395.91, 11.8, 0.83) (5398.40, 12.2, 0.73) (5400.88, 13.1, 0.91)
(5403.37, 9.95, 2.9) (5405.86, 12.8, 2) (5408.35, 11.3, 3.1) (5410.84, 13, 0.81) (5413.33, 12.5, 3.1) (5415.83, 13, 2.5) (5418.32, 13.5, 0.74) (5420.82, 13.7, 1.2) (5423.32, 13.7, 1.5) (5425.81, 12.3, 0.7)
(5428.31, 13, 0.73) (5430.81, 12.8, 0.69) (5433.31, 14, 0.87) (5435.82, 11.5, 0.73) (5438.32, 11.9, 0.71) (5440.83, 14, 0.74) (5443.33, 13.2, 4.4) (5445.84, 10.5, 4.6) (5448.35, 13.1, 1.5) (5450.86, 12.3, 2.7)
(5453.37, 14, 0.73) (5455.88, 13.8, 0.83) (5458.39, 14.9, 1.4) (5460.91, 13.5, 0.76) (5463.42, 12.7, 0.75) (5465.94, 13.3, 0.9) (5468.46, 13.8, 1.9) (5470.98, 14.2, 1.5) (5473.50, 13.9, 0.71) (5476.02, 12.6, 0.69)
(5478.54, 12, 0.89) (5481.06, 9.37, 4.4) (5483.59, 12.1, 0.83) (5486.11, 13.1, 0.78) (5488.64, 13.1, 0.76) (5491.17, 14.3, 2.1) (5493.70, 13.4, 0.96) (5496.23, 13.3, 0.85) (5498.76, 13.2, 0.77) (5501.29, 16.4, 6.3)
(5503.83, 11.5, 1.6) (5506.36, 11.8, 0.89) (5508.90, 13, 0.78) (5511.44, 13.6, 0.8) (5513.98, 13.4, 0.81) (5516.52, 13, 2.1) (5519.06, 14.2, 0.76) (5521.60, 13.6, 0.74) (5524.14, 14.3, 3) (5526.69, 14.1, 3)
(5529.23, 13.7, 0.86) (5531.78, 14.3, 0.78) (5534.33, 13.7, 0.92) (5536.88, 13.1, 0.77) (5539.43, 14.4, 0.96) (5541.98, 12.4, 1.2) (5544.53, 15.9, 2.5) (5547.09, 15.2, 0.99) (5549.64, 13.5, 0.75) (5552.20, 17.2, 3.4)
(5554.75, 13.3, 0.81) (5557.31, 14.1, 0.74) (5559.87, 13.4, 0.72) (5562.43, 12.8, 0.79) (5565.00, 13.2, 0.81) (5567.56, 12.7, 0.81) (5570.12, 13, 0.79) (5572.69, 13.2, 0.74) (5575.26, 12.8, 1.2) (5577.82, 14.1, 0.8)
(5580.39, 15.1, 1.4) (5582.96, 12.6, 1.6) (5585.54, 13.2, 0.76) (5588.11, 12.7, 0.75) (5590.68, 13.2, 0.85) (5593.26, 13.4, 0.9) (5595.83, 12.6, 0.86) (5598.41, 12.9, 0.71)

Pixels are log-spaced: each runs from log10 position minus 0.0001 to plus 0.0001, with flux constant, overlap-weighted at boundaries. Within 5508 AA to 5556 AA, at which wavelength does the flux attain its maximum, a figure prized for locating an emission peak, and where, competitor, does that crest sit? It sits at 5552.20 AA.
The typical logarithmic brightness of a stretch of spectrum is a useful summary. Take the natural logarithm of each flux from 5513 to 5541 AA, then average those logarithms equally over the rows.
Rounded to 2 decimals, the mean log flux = 2.62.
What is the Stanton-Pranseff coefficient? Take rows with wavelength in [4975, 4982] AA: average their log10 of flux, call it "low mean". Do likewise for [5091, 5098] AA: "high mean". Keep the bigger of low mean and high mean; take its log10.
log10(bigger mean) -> 0.040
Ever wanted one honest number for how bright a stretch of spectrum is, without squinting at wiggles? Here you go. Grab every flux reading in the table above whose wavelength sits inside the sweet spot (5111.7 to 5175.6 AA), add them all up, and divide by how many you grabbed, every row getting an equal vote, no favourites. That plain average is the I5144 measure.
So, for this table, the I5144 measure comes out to 11.6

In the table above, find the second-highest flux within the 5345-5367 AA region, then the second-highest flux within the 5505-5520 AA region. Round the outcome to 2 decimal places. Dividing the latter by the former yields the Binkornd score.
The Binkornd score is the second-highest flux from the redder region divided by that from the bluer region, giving 0.93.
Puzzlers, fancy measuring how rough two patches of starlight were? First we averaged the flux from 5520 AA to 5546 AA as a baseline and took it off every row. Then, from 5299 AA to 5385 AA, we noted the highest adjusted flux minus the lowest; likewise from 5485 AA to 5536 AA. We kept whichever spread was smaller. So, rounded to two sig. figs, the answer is 4.9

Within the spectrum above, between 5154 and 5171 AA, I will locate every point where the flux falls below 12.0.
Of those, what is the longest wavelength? 5169.69 AA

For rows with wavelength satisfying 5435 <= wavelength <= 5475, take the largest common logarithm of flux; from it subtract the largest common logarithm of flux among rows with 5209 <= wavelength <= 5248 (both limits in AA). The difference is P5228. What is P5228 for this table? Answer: 0.018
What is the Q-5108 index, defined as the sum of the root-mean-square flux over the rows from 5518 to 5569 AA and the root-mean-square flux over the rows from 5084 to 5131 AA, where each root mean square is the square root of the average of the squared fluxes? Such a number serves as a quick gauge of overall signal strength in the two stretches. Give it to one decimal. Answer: 26.5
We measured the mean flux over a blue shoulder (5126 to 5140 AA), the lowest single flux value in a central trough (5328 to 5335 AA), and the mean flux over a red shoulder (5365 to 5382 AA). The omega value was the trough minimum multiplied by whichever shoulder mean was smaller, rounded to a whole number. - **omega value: 138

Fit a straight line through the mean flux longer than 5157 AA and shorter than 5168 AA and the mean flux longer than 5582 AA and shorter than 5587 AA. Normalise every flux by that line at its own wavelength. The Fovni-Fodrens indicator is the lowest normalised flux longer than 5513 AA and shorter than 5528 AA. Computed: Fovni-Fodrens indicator 1.03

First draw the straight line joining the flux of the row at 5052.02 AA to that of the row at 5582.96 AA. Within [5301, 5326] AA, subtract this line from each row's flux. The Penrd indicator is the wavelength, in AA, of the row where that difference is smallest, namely 5312.08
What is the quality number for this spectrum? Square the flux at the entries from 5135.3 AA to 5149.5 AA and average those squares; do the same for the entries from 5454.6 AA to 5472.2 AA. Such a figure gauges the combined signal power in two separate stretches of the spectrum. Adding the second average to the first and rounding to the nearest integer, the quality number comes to 331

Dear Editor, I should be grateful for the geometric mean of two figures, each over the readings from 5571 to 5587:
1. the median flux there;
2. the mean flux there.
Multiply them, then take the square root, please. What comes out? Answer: 13.3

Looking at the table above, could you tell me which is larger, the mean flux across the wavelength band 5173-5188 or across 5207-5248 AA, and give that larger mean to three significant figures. 12.3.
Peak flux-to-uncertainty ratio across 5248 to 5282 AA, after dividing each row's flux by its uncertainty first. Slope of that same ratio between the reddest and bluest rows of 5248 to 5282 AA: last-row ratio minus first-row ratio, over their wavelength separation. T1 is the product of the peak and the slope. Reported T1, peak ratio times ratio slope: 1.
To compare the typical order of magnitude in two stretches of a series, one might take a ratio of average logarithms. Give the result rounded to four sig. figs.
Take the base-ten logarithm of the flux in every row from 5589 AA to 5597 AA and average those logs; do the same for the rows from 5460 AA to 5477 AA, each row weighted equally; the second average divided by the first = 1.010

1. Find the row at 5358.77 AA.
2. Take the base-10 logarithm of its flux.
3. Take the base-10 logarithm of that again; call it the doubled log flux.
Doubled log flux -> 0.052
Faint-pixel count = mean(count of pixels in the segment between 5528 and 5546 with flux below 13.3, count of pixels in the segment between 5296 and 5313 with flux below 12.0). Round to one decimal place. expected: 1.0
